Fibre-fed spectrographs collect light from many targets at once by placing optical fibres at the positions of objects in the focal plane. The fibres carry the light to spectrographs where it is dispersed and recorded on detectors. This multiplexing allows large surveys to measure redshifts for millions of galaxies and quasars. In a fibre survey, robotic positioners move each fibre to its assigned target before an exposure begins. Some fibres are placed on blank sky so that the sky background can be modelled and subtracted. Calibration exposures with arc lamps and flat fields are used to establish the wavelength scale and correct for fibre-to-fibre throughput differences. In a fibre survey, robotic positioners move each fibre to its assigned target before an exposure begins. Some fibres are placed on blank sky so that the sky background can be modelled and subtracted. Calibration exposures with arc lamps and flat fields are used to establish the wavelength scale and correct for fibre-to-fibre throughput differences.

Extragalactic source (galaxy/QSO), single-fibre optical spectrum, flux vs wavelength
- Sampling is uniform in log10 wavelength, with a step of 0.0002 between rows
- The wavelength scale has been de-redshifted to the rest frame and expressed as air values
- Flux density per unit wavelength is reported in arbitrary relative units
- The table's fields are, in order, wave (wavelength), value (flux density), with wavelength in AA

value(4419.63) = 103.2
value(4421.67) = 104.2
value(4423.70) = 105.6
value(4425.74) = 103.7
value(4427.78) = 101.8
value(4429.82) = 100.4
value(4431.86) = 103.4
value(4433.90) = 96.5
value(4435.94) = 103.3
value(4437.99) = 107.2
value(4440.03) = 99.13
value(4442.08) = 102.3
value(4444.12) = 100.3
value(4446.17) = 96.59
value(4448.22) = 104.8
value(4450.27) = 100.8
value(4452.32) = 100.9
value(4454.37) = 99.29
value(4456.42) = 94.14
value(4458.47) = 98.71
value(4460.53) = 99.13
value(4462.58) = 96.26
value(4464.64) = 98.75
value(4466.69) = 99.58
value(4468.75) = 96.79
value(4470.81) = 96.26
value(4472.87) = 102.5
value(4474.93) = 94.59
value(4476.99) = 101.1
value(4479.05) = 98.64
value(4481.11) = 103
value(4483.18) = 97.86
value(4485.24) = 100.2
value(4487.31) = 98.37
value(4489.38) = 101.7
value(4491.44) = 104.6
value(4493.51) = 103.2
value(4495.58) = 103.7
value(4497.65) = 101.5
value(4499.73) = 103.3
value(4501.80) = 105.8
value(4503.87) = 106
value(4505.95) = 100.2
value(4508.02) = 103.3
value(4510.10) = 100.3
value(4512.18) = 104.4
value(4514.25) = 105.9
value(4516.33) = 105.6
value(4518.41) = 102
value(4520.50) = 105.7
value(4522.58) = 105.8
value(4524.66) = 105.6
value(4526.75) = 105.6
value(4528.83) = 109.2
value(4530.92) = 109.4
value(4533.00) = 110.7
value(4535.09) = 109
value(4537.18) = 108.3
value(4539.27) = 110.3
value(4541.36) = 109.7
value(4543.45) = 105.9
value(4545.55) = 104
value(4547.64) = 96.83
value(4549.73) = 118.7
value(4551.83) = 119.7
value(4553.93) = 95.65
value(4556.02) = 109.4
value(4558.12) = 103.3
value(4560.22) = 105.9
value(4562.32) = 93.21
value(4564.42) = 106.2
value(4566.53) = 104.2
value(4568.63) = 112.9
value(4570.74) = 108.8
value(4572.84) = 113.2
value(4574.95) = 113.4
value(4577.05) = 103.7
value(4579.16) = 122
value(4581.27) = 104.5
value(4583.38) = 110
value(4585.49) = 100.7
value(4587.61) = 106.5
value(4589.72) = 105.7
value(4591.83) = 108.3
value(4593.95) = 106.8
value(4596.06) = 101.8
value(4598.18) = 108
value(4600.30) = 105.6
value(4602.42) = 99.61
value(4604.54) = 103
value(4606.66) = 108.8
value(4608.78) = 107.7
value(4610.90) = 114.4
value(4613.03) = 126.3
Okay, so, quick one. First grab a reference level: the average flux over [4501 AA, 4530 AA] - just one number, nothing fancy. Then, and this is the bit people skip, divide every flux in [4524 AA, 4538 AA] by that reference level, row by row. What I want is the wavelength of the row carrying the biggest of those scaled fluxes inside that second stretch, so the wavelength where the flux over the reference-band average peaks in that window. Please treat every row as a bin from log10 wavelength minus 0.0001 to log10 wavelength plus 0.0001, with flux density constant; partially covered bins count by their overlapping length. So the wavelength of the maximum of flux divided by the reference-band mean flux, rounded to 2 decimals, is 4533.00 AA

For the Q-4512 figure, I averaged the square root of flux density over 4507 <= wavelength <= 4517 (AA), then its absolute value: 10.2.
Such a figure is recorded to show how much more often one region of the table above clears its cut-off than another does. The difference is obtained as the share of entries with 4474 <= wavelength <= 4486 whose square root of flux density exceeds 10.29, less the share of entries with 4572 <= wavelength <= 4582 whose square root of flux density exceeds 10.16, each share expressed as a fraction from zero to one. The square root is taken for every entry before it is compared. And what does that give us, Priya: -1.00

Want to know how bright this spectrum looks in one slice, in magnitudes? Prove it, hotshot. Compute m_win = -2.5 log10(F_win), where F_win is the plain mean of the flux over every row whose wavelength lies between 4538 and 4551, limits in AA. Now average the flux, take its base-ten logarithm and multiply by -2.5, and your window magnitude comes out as -5.08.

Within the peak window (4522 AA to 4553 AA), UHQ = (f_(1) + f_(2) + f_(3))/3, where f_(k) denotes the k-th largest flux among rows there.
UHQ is 116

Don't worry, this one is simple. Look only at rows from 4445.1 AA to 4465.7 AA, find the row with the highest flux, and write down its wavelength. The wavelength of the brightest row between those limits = 4448.22 AA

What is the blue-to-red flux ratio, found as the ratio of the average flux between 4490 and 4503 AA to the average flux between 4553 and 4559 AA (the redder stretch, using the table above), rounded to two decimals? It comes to 1.01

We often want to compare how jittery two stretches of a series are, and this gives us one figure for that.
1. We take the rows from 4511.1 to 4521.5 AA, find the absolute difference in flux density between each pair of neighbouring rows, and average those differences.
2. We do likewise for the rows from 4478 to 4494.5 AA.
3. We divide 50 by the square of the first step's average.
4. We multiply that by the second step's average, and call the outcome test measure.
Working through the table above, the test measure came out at 29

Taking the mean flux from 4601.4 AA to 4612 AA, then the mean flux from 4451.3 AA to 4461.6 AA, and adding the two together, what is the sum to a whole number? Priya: 205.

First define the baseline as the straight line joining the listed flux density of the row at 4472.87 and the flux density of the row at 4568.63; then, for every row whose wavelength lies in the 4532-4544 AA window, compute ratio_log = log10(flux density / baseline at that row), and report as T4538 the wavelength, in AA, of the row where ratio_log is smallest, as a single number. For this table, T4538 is 4543.45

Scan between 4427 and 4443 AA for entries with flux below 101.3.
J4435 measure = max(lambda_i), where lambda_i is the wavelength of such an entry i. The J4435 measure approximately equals 4440.03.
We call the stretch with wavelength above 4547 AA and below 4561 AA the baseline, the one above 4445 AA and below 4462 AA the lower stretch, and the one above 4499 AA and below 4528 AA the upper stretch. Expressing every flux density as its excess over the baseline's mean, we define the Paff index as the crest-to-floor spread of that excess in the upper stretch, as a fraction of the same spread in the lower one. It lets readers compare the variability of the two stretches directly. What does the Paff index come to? 0.5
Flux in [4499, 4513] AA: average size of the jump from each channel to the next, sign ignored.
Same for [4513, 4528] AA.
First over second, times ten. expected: 24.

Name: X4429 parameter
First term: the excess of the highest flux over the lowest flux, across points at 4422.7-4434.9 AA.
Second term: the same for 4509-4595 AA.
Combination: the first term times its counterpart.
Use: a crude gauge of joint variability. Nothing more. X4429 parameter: 262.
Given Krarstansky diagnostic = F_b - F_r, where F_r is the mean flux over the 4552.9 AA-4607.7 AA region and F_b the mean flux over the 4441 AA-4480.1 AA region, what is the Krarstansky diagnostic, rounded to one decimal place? -7.2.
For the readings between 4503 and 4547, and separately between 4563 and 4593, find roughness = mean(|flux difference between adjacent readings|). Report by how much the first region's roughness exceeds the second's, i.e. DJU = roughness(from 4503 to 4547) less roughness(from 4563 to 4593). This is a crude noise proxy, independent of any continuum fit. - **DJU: -4.8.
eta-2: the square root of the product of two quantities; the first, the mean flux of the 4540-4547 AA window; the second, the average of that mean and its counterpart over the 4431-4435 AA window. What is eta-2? 105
